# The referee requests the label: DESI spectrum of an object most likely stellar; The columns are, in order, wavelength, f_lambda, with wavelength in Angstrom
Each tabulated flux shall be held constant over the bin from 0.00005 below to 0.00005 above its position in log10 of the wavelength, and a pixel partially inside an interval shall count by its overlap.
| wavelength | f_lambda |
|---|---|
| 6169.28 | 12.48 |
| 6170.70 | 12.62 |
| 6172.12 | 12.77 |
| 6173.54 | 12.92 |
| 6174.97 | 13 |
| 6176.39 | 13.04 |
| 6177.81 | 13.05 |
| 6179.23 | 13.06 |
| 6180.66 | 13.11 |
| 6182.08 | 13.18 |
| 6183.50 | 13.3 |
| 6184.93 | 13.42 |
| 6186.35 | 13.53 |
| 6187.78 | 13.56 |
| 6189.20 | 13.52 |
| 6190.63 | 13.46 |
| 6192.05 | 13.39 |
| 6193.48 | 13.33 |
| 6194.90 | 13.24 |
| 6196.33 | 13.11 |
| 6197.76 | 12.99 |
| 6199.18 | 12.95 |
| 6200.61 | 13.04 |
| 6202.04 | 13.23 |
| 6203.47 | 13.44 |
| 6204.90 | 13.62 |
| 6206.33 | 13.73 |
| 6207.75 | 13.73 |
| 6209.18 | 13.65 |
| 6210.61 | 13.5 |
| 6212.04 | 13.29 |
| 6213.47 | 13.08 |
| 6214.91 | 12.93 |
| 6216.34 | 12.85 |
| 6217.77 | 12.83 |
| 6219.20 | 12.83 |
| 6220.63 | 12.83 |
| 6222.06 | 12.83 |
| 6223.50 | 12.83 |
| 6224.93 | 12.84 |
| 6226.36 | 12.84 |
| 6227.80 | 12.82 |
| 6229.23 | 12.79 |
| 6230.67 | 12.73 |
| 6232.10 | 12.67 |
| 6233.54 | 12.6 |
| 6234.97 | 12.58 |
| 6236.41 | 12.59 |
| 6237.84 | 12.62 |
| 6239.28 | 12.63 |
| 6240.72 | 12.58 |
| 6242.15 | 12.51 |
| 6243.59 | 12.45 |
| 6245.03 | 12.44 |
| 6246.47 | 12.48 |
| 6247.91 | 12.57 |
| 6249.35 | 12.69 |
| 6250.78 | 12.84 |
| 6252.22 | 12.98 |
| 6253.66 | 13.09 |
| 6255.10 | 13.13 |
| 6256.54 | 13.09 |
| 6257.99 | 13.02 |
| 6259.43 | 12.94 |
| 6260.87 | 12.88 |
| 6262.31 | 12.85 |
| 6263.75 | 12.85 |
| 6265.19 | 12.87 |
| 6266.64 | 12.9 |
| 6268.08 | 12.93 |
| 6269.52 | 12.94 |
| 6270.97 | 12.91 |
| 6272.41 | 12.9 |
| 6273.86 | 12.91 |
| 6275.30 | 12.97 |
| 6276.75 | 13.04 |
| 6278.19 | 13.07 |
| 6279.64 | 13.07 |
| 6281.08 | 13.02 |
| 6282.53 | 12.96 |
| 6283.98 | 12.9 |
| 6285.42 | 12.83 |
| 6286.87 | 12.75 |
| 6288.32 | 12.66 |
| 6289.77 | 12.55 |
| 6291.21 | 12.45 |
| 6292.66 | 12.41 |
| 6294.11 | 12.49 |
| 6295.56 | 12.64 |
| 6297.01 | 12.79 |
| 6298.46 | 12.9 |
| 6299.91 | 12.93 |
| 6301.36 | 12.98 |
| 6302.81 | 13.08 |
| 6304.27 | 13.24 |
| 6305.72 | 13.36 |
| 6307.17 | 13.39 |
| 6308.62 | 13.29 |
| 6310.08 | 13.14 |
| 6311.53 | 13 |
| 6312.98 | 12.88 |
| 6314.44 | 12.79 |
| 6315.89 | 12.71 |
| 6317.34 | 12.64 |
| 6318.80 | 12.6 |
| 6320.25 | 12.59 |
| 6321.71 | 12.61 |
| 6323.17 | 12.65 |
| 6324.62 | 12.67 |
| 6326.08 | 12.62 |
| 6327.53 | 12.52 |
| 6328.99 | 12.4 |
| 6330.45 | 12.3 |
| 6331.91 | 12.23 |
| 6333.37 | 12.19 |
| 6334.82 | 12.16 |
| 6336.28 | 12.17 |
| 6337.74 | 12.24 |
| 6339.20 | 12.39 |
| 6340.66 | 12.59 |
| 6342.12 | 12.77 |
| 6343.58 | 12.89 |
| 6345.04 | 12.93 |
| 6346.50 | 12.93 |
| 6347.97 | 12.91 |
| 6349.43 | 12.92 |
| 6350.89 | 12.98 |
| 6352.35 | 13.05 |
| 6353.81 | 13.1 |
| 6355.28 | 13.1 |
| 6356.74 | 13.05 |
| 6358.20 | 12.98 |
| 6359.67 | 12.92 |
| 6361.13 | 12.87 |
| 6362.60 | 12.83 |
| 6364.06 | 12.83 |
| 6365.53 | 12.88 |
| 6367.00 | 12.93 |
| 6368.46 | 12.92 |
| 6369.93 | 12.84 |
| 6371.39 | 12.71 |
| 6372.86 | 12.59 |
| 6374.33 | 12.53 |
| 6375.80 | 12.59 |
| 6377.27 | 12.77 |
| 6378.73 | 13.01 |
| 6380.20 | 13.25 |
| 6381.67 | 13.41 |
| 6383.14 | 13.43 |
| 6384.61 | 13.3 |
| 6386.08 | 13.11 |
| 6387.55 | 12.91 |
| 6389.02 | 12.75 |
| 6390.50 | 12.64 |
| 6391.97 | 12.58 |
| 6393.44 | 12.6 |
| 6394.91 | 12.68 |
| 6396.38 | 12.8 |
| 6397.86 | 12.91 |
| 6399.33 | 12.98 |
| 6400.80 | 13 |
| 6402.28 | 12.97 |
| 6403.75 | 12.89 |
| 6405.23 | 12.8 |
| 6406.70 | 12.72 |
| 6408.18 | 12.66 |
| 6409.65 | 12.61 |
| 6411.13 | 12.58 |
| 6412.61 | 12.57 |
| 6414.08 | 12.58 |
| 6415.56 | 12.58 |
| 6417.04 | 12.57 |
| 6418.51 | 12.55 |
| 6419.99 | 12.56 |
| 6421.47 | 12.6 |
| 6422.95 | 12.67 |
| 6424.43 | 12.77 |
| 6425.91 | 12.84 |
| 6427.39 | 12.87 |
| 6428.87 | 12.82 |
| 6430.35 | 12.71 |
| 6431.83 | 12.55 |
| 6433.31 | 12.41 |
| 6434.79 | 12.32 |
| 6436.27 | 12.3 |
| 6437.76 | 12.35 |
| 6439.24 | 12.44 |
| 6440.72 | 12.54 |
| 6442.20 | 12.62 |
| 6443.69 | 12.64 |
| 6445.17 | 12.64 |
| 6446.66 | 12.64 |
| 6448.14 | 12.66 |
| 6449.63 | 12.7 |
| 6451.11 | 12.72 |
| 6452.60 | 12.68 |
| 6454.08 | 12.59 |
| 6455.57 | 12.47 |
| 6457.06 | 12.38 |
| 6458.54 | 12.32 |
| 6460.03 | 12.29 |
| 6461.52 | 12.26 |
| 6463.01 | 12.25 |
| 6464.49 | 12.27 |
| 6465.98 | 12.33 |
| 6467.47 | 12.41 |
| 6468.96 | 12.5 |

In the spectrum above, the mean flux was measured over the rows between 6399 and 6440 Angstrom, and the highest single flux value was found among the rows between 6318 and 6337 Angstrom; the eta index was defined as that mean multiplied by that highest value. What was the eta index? 160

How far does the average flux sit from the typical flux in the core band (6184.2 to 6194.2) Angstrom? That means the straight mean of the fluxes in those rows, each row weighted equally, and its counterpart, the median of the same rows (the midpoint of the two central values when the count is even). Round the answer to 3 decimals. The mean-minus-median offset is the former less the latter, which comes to -0.001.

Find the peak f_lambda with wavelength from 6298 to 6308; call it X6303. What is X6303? 13.39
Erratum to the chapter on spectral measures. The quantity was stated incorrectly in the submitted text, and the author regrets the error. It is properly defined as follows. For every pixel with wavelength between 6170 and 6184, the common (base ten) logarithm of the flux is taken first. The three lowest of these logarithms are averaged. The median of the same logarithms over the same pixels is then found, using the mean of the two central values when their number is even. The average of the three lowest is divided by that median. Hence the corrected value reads 0.992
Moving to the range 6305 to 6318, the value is 0.991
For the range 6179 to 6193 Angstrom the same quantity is 0.992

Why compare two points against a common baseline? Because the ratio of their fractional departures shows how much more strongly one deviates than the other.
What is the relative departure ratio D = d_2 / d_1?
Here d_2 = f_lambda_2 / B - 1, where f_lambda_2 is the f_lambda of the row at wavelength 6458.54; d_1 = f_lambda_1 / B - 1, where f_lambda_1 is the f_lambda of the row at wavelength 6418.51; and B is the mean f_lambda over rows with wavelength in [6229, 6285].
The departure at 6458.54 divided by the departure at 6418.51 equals 2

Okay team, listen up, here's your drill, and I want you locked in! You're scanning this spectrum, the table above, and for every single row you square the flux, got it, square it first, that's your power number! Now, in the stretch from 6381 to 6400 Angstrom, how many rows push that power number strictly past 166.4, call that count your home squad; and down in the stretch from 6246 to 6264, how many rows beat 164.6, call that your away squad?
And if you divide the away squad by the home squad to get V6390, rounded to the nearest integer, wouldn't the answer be 1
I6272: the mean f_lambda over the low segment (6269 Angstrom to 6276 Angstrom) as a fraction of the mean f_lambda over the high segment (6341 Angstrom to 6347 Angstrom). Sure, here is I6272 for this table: 1.00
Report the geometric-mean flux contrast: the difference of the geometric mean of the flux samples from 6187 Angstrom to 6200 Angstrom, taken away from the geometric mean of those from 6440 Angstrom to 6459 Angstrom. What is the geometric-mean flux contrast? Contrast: -0.7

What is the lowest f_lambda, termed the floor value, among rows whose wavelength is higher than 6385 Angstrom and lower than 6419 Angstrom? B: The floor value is 12.55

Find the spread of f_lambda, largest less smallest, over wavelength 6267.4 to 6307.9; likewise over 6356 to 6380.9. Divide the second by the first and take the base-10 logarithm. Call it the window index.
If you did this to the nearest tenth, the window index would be -0.1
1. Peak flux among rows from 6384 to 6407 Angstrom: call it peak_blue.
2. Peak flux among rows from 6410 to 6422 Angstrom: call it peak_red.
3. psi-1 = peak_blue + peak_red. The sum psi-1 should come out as 25.90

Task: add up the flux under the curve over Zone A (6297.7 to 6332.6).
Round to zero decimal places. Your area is 447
